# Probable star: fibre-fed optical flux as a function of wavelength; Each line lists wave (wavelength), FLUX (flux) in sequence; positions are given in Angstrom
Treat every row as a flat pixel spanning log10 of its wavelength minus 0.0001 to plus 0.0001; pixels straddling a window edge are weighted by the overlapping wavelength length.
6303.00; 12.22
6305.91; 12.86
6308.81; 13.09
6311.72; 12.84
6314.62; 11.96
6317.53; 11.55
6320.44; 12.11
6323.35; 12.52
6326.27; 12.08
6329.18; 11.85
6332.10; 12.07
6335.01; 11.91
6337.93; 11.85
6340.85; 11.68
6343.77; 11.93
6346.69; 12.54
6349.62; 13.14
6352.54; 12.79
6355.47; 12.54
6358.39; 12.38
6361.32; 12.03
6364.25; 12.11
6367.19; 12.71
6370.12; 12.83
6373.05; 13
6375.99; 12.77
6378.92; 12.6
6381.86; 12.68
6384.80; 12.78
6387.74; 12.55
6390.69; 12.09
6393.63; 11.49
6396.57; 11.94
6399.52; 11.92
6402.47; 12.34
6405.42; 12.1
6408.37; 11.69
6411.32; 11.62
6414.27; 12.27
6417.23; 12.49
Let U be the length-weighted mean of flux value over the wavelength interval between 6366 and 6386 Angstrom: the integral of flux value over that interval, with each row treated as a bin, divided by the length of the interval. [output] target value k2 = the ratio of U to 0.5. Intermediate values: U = 12.8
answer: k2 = 25.5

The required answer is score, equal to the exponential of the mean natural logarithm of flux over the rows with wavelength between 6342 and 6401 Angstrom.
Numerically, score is 12.43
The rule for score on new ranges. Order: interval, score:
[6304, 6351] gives 12.24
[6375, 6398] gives 12.35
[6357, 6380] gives 12.55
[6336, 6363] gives 12.31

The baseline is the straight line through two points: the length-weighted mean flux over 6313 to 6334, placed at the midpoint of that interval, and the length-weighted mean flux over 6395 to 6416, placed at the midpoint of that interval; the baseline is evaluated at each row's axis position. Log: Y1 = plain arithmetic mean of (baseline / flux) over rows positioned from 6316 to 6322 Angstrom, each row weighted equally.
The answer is 1.018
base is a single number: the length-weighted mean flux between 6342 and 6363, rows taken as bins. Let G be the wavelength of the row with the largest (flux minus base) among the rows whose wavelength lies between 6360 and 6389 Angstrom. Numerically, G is 6373.05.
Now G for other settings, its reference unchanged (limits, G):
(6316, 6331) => 6323.35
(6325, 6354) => 6349.62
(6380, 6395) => 6384.80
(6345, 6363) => 6349.62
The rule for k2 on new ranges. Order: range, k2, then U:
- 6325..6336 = 24.0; 12.0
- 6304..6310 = 25.8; 12.9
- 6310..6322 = 24.3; 12.1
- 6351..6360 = 25.2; 12.6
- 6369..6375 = 25.8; 12.9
